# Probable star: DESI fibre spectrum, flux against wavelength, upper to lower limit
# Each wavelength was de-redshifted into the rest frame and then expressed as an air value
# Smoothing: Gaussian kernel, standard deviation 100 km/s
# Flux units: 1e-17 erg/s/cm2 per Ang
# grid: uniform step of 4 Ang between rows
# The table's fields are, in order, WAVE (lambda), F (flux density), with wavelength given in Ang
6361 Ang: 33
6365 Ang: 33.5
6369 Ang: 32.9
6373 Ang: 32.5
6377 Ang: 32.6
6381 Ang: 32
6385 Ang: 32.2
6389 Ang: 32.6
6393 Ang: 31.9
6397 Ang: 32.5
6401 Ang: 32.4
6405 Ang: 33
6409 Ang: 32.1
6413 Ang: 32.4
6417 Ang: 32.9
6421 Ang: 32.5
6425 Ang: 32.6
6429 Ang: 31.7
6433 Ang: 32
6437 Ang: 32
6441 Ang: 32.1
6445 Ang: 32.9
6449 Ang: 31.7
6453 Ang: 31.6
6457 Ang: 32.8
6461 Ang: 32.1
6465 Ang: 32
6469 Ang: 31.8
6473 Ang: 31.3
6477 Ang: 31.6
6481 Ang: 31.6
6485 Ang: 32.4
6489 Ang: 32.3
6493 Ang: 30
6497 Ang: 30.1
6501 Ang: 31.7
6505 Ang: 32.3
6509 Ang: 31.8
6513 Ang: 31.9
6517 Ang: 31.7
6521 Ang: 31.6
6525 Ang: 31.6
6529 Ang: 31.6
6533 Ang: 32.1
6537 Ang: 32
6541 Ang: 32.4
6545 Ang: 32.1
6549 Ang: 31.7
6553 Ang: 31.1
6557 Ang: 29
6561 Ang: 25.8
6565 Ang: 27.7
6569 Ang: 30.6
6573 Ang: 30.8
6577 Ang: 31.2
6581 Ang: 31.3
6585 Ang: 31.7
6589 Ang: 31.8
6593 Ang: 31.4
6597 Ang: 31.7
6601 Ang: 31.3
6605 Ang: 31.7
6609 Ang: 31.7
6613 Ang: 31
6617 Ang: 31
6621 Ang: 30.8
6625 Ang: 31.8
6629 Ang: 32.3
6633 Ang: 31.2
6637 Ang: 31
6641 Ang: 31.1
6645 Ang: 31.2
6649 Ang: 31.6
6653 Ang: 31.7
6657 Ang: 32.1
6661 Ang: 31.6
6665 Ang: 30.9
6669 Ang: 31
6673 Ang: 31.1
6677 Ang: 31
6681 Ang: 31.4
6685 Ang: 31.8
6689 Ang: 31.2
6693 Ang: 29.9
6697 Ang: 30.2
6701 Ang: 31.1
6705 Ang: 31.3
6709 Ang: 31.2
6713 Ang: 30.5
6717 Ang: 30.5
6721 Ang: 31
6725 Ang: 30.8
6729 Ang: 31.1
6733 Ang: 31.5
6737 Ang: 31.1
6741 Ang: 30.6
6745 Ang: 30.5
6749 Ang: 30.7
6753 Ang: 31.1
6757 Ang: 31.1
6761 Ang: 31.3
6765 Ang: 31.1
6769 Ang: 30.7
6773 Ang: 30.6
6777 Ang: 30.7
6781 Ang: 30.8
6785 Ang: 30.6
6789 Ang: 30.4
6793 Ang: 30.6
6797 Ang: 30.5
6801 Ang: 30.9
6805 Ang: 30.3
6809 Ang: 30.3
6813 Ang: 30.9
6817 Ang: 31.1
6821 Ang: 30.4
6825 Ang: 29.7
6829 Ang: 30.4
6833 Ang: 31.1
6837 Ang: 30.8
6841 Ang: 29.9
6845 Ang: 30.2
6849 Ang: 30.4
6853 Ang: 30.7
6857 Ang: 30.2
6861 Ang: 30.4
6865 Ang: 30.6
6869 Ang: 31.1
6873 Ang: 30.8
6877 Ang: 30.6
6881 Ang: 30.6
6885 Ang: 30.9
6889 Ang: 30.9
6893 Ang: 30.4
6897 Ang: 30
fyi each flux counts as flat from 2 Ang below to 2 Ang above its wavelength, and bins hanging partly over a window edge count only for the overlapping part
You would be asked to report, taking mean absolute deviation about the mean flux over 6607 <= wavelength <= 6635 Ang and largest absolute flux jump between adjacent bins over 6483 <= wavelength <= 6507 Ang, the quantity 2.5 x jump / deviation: 13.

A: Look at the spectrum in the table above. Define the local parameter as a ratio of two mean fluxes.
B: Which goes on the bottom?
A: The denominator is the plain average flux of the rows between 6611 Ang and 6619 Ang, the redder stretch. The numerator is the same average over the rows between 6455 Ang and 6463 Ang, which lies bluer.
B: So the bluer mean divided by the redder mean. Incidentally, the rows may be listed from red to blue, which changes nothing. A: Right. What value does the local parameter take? 1.047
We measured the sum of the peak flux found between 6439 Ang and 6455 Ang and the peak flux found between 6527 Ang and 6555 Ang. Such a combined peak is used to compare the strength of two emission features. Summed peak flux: 65.3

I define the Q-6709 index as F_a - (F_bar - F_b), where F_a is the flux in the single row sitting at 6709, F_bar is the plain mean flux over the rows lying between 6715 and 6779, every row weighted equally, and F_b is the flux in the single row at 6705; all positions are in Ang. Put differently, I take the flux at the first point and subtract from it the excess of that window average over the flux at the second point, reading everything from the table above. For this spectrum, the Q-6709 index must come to 31.6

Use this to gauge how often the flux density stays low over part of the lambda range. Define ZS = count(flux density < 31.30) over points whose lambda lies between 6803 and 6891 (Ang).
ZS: 22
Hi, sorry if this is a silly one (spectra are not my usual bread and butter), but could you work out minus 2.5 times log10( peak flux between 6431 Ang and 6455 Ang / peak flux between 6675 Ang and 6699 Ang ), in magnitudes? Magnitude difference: -0.037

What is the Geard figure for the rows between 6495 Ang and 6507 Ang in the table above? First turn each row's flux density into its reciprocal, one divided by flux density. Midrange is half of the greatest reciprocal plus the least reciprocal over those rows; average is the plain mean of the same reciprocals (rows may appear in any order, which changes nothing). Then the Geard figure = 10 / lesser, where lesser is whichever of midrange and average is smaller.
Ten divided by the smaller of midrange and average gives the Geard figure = 313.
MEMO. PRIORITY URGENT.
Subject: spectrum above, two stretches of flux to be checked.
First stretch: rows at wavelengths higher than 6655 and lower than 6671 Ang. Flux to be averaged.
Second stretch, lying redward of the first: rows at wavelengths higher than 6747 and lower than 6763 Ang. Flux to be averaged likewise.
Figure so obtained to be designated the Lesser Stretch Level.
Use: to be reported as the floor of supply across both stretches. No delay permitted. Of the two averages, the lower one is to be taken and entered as 31.05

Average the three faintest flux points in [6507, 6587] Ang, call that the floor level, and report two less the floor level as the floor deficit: -25.5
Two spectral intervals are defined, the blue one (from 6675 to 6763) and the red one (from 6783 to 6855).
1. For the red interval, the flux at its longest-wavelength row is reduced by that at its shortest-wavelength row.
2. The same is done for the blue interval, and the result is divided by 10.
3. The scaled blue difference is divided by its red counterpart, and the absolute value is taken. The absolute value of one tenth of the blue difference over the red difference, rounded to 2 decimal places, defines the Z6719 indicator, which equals 0.30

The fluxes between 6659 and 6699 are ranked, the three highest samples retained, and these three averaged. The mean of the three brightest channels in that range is 31.6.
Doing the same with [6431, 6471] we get 32.6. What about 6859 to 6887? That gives 30.9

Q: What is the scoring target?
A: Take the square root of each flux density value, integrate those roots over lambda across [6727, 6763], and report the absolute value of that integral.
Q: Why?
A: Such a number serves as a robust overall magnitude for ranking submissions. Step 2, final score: 200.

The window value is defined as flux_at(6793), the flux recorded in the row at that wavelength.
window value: 30.6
